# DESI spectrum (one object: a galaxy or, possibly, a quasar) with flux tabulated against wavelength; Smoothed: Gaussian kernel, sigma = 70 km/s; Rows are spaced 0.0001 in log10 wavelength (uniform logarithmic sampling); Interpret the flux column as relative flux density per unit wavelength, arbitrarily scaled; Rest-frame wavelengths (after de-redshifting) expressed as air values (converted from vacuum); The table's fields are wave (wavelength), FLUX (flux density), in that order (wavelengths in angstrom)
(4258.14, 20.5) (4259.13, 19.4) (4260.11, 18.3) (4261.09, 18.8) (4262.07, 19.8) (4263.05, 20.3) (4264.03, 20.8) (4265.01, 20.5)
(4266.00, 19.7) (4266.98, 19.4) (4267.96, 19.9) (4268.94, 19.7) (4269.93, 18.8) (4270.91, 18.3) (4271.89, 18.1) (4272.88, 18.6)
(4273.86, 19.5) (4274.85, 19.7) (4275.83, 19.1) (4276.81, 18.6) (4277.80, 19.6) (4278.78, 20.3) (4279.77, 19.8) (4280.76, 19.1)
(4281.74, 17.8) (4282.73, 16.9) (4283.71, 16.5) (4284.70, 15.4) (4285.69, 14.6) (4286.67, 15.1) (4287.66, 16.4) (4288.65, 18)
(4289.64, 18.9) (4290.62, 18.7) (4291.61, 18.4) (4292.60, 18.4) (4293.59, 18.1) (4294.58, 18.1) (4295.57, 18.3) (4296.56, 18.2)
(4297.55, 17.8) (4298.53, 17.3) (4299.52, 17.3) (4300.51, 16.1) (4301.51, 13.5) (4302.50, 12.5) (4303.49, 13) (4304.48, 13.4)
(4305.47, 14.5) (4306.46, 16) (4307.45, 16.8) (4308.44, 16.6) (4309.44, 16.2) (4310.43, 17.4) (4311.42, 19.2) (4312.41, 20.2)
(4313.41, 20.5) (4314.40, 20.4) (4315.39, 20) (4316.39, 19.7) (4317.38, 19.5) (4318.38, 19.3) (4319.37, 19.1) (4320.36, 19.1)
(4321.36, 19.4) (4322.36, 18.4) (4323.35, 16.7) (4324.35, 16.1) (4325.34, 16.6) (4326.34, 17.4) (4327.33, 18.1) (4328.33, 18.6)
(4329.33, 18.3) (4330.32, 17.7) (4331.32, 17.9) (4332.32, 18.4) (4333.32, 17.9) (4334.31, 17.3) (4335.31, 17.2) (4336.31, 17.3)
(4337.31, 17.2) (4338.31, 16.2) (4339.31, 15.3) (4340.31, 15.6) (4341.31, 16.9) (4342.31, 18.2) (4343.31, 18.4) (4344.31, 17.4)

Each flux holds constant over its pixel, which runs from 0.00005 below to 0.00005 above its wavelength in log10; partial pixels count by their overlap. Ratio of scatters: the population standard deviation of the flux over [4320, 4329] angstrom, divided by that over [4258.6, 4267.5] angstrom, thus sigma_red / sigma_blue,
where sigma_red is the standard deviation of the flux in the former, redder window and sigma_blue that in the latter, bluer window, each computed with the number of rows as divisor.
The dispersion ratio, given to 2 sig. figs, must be 1.5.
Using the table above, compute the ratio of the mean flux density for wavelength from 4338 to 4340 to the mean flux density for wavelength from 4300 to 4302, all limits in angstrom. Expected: 1.06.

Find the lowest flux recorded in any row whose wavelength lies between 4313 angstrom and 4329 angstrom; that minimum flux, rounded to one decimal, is 16.1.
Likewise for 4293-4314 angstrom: 12.5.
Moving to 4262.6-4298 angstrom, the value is 14.6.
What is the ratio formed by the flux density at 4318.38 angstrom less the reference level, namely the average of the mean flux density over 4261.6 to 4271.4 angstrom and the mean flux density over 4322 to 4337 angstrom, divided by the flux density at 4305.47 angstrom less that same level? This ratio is 0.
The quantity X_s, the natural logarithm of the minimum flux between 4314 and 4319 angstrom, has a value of 2.96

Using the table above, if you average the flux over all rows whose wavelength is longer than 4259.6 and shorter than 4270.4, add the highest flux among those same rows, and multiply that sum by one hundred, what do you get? 4044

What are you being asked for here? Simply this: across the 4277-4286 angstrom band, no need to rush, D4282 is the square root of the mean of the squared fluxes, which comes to 17.9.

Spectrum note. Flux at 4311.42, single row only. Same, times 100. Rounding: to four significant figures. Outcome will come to 1920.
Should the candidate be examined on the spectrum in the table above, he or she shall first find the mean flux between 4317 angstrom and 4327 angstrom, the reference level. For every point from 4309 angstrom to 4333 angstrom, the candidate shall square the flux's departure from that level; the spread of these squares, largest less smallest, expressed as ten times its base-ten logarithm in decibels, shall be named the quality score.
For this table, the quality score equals 7.4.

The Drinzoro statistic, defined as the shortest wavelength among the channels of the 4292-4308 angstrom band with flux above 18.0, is 4292.60 angstrom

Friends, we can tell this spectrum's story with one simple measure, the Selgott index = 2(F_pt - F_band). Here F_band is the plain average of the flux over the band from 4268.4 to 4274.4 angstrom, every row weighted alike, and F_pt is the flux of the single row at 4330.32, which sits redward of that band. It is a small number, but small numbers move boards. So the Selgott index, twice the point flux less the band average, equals -2.3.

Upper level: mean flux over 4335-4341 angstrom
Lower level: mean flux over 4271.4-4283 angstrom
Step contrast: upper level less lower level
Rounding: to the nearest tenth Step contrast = -2.5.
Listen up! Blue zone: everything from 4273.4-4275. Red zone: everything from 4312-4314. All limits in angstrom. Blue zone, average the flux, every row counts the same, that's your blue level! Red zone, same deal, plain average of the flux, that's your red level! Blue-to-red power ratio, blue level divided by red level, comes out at 0.96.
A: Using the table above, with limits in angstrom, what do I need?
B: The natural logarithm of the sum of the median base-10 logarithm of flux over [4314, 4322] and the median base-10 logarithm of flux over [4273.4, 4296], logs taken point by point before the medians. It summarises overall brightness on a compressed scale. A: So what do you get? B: 0.938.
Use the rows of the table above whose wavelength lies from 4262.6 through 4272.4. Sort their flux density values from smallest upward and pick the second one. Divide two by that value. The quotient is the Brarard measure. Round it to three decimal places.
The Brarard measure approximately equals 0.109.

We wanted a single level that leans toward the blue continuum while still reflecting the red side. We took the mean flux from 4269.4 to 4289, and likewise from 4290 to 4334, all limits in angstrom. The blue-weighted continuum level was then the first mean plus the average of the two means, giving 35.8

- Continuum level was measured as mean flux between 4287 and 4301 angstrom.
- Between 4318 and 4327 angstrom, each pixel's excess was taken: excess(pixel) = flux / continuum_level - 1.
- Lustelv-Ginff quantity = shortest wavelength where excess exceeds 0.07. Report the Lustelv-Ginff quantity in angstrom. 4318.38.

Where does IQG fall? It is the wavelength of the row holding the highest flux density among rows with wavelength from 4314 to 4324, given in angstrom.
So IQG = 4314.40 angstrom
